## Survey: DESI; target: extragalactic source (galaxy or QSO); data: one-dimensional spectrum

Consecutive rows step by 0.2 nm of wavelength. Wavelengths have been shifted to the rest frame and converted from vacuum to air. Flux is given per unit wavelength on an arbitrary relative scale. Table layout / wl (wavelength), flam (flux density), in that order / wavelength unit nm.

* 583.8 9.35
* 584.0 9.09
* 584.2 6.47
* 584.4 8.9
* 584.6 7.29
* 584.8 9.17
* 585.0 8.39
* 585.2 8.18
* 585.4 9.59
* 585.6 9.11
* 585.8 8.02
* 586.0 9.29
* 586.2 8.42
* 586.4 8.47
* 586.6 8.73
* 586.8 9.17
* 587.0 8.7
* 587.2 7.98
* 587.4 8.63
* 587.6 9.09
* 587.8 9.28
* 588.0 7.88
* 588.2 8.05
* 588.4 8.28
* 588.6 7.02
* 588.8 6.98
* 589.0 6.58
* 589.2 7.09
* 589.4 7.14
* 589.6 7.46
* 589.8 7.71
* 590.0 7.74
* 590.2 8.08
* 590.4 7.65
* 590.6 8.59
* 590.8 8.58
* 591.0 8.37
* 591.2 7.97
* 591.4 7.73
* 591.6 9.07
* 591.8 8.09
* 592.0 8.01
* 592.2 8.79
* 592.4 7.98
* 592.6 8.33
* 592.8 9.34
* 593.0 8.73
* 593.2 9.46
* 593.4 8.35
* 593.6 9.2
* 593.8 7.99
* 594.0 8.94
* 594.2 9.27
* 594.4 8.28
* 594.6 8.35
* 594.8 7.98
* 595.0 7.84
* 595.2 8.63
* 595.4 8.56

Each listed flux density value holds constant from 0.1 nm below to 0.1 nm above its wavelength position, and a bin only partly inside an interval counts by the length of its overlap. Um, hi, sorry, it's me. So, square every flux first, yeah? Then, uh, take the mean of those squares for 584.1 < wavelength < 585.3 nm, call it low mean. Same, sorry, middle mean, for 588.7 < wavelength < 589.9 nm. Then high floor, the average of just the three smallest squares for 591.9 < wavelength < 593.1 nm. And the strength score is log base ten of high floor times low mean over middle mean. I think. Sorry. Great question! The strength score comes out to 1.93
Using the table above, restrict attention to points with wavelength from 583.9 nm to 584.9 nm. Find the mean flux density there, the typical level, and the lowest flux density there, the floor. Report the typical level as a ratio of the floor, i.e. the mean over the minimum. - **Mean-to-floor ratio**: 1.26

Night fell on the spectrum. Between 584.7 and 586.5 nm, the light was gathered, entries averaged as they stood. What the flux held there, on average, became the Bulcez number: 8.7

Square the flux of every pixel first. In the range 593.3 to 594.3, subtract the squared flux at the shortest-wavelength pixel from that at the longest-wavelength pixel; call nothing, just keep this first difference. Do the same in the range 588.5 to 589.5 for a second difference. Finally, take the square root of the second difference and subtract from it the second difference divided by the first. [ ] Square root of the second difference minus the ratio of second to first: 1.2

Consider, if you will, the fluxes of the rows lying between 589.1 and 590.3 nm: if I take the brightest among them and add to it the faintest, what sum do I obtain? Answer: 15.2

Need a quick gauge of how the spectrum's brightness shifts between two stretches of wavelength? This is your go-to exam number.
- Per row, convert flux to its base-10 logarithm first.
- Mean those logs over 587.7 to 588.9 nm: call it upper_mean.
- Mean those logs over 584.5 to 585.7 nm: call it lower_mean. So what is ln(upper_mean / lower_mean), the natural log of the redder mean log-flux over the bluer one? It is -0.04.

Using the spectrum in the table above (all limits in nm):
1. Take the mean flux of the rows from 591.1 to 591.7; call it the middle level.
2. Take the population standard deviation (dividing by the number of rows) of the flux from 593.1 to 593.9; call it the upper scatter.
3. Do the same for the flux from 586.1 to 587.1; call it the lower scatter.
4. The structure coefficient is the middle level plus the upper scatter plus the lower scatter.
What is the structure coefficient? 9.12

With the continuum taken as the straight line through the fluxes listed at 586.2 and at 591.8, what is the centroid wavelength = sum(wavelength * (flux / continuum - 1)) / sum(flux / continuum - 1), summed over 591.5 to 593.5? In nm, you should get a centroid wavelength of 592.69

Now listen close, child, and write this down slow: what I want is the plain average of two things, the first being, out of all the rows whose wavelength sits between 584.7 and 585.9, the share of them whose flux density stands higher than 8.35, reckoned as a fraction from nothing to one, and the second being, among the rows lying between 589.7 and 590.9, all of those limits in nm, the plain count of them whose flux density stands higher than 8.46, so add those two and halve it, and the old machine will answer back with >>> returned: 1.33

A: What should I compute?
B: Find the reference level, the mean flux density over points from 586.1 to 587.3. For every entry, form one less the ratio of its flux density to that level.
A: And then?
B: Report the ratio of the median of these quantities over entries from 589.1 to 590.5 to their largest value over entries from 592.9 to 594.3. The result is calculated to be 1.6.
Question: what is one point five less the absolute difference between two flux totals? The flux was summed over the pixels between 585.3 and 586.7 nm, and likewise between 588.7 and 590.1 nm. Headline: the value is -9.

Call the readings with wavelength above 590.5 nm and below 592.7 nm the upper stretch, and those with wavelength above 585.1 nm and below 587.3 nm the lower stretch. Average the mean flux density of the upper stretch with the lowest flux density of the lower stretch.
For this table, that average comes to 8.1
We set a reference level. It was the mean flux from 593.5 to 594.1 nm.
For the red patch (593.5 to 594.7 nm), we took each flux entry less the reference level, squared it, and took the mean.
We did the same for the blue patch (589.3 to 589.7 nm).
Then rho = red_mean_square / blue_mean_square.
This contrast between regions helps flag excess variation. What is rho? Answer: 0.12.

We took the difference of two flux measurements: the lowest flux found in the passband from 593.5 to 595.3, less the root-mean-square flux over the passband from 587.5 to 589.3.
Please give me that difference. 0.0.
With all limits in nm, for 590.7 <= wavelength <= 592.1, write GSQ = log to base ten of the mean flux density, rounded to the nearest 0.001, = 0.917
